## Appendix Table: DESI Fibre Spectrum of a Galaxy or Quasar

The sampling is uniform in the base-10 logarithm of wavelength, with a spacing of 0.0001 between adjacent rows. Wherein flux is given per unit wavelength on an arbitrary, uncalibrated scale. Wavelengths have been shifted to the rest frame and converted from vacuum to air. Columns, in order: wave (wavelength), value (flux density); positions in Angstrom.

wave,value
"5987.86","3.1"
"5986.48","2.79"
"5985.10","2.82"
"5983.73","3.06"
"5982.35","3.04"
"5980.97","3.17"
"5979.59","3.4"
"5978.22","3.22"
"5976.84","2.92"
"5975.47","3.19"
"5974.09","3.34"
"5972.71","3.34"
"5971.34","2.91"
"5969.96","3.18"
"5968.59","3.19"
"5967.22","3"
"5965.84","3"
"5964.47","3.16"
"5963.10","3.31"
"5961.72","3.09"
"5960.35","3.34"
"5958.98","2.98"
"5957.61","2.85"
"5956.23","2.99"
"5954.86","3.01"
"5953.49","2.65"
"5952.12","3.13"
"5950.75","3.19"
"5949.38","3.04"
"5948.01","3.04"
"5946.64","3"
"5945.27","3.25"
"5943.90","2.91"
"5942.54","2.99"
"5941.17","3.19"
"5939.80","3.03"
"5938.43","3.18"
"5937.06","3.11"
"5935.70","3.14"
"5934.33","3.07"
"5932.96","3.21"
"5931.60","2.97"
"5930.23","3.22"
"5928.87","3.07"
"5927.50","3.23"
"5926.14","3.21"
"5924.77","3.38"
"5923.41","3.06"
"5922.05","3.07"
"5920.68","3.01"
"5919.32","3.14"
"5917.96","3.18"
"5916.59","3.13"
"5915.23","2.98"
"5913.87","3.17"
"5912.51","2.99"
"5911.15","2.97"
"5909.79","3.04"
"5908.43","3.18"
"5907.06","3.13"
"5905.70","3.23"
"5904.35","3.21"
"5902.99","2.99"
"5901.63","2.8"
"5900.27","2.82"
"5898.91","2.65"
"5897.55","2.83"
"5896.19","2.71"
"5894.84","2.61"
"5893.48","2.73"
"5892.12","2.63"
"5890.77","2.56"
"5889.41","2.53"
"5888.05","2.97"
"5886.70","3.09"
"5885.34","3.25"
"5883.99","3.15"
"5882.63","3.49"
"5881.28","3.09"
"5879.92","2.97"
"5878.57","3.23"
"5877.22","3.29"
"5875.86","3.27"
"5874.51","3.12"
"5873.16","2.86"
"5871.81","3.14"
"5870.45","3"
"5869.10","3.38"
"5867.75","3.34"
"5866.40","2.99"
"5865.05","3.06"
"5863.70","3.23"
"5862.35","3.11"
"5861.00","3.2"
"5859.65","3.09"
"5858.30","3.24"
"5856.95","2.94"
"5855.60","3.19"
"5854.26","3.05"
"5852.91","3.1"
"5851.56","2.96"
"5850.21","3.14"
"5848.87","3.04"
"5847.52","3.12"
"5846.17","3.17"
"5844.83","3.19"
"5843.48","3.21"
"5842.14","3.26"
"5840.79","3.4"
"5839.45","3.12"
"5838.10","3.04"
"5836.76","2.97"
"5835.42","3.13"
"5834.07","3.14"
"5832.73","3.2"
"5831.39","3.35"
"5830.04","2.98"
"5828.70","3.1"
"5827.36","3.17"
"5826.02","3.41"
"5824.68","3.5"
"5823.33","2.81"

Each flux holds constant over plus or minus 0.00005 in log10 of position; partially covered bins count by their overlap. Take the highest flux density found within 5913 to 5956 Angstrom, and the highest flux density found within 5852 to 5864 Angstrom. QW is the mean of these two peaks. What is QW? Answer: 3.31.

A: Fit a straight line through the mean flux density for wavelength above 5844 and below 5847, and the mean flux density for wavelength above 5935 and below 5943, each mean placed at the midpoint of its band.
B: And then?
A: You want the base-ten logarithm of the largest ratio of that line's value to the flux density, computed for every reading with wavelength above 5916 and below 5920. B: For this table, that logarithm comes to -0.001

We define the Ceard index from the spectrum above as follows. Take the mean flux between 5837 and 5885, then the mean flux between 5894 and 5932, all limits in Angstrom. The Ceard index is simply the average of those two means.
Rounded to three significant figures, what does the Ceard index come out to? 3.09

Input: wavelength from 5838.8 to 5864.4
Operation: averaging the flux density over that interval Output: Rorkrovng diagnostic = 3.15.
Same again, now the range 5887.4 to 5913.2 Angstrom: 2.87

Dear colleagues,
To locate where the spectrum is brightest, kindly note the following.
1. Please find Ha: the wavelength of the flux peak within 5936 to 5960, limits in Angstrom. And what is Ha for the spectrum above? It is 5945.27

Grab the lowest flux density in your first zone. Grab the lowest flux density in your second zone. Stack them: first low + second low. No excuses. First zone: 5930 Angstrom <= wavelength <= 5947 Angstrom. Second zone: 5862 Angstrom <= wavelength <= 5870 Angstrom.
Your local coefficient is 5.90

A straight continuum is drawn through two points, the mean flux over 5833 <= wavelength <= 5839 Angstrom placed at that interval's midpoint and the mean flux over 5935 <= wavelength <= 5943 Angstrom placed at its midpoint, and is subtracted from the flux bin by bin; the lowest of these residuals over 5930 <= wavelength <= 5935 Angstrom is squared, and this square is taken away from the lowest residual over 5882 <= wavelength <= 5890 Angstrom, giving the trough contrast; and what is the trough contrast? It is -0.58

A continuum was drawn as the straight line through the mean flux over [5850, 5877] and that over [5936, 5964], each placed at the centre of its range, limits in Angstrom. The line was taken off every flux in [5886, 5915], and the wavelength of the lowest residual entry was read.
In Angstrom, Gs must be 5889.41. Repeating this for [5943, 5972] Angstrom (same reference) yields 5953.49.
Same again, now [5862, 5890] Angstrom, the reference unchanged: 5889.41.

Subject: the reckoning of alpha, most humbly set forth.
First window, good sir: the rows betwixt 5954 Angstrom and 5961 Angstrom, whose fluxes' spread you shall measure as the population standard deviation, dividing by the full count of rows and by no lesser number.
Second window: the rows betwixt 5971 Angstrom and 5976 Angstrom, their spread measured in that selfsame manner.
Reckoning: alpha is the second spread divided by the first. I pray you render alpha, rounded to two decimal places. 1.08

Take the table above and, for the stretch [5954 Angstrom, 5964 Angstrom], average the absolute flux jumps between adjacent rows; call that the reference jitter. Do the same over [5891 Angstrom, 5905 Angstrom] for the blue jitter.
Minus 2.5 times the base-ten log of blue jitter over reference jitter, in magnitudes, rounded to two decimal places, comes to 0.35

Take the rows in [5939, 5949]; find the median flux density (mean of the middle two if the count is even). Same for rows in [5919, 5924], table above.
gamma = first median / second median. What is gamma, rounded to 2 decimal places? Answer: 0.99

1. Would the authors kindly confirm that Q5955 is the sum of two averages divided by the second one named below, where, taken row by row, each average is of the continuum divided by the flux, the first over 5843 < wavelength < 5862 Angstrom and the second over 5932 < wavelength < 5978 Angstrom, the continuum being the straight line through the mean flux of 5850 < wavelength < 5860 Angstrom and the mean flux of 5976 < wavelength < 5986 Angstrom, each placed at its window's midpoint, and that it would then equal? 1.989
